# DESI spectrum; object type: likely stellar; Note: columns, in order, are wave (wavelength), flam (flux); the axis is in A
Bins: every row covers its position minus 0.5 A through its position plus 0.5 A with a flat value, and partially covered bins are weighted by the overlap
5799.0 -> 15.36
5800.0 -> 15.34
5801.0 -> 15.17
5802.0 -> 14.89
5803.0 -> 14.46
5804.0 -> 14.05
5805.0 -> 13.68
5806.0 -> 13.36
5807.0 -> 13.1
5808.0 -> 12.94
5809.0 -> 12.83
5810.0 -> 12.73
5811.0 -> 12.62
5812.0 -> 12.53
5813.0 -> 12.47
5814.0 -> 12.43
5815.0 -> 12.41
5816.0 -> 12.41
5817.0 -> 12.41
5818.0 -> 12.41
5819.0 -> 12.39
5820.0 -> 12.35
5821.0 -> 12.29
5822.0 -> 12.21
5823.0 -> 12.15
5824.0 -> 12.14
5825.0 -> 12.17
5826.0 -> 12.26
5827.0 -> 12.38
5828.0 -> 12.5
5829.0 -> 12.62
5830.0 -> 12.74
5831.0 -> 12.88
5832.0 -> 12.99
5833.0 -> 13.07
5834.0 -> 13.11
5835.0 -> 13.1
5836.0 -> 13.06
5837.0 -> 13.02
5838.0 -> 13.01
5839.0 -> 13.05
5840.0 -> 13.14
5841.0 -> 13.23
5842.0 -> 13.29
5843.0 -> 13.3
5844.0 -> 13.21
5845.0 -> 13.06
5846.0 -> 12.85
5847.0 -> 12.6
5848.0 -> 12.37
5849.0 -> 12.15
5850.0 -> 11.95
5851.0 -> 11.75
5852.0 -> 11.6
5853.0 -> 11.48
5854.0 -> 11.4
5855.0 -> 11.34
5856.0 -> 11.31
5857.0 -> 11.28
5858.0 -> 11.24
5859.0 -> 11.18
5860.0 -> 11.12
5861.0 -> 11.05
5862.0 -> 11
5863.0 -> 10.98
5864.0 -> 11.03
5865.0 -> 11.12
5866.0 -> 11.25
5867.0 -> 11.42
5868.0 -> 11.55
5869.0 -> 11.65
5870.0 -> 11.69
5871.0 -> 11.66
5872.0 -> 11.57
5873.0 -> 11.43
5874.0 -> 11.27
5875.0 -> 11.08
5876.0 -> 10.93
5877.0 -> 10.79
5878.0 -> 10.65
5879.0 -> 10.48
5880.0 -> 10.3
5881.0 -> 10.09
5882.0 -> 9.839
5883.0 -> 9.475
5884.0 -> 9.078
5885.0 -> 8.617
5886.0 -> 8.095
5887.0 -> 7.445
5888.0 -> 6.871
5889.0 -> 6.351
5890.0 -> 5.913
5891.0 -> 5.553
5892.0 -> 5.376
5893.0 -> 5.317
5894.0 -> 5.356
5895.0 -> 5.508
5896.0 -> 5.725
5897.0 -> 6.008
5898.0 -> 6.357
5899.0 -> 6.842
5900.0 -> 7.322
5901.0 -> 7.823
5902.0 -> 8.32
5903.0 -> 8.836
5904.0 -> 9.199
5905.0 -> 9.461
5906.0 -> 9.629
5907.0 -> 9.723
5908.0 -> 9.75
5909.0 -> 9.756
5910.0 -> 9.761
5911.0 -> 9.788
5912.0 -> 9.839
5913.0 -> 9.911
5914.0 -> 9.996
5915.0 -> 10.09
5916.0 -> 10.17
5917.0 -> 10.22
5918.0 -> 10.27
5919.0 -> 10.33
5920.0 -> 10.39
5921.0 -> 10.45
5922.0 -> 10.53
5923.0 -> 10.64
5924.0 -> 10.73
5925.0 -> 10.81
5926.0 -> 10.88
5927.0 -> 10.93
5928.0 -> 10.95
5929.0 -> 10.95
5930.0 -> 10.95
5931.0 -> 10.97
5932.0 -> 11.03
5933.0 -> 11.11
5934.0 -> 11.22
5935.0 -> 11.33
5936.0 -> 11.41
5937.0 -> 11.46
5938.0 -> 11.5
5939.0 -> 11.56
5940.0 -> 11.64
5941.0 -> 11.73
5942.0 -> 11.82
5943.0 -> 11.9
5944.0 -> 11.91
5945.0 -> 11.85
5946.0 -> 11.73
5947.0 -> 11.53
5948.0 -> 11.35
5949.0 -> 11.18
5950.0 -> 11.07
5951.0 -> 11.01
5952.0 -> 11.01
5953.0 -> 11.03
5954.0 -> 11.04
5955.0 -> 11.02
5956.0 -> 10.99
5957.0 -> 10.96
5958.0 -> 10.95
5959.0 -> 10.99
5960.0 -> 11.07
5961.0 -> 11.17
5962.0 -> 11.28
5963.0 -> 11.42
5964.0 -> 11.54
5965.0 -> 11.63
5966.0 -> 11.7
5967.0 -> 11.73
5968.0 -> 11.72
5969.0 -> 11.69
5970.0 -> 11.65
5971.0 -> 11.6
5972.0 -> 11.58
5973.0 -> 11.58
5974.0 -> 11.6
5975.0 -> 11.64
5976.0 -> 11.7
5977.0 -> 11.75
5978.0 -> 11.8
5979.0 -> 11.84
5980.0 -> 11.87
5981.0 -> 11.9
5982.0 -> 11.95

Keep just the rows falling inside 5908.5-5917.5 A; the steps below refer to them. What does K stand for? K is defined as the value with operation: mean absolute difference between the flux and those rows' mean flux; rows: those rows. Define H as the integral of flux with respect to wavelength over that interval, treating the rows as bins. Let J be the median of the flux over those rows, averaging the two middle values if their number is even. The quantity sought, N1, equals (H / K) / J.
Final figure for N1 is 59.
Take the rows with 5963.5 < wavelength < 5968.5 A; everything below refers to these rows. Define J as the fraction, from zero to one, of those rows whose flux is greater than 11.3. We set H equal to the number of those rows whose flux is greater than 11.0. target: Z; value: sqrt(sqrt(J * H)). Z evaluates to 1.5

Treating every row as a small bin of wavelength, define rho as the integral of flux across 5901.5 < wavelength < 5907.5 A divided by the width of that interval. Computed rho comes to 9.2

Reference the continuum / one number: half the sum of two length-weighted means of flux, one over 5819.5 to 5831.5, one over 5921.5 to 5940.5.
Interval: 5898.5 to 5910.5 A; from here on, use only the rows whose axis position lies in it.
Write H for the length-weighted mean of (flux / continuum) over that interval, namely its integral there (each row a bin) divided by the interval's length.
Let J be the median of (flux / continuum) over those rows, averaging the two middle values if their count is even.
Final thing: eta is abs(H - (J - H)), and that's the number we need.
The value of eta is 0.72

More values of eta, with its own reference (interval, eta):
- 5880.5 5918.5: 0.64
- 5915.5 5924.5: 0.89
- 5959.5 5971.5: 0.97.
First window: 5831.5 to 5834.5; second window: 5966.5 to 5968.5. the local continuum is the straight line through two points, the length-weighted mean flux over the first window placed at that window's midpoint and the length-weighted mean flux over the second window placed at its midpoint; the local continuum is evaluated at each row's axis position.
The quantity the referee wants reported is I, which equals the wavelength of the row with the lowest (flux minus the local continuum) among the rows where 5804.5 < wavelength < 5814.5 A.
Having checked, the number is 5814.0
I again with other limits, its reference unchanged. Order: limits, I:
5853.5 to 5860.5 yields 5860.0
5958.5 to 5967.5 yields 5959.0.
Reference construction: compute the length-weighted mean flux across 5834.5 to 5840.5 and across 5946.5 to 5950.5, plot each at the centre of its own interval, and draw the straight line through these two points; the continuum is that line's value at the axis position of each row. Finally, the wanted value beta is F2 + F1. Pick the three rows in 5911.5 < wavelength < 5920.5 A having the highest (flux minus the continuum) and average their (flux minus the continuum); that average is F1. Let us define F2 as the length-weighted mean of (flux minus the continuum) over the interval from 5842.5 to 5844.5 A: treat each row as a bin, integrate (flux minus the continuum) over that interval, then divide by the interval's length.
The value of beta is -1.1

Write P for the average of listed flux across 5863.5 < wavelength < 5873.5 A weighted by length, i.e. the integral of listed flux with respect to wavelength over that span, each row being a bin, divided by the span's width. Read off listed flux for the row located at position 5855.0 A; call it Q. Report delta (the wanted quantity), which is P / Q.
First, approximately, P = 11.4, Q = 11.34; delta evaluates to 1.0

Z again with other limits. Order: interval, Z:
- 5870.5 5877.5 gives 1.2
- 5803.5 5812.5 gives 1.7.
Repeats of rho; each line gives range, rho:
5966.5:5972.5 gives 11.7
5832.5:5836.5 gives 13.1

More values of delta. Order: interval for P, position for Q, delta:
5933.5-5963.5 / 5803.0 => 0.8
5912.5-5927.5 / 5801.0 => 0.7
